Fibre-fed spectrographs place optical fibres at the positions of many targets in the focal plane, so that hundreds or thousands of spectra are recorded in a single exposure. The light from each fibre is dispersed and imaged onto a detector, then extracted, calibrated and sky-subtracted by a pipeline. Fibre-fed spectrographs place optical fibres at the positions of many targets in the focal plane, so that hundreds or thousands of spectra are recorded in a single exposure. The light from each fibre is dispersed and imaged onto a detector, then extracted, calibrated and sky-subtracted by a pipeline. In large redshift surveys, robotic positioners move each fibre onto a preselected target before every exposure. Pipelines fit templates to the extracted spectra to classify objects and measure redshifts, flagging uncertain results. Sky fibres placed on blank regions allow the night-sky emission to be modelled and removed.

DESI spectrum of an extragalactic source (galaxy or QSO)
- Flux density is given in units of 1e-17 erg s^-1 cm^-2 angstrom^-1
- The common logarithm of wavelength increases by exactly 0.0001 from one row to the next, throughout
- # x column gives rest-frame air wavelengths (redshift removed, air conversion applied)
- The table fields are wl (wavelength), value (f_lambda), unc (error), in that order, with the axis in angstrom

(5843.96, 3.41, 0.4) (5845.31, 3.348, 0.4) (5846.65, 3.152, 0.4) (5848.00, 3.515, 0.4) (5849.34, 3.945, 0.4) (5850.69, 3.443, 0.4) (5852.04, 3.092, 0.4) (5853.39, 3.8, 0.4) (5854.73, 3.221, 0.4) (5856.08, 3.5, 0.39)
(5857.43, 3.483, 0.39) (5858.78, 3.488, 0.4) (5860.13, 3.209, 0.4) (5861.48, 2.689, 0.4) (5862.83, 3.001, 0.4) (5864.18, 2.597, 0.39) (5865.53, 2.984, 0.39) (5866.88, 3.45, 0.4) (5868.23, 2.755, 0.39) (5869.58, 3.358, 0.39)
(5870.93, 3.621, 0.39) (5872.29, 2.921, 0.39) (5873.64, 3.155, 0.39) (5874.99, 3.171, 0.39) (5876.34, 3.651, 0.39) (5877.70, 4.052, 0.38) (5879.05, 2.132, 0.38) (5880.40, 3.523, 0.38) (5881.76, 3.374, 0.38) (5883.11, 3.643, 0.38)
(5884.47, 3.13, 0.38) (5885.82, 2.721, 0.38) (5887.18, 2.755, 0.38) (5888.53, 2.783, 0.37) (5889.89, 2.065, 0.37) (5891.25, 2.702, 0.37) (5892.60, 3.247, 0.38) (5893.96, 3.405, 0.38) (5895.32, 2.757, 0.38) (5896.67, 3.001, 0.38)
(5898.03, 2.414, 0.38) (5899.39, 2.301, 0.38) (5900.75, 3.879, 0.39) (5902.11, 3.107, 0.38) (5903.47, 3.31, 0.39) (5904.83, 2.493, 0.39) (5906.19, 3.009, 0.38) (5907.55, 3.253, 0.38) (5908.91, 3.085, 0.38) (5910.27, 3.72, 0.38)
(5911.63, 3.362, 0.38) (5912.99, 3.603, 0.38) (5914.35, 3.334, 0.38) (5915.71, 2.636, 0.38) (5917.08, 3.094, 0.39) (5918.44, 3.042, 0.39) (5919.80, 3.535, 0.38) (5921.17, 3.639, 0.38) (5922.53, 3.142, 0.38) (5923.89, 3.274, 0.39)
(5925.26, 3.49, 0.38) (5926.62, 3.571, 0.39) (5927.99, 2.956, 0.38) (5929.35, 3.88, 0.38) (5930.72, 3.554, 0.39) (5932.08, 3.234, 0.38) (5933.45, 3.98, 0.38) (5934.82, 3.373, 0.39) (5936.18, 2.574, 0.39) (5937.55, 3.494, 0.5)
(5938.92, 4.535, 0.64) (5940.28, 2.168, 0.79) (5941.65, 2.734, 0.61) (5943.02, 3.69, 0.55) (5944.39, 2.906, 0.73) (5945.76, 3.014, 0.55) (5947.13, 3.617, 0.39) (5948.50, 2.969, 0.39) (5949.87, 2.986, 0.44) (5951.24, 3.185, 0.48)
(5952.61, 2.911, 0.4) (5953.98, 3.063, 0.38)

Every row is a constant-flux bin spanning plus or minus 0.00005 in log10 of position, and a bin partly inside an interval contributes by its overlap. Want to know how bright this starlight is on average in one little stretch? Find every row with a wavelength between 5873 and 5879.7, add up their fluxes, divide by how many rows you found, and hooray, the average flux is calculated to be 3.2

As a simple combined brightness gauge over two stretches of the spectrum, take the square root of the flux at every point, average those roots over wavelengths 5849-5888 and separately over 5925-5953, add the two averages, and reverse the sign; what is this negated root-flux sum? -3.60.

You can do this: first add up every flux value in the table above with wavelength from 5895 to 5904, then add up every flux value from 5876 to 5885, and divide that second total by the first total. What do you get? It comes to 1.13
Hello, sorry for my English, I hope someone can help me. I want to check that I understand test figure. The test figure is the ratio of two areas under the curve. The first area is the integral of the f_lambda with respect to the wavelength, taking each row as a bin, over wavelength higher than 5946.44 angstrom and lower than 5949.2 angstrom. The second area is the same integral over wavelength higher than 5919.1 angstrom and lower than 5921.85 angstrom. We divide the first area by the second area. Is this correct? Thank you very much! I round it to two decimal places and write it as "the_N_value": 0.92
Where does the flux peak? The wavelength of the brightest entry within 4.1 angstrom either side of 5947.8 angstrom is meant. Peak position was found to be 5947.13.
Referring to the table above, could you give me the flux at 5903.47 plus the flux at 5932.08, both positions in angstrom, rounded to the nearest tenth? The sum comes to 6.5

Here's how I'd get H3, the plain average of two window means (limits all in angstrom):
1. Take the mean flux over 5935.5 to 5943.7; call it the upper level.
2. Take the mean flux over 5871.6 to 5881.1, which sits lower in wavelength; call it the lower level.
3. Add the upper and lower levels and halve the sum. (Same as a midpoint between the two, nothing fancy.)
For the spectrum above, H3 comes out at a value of 3.21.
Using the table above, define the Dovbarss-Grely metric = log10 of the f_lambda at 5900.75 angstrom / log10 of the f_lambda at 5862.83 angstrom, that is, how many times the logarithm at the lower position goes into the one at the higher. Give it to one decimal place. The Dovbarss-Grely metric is 1.2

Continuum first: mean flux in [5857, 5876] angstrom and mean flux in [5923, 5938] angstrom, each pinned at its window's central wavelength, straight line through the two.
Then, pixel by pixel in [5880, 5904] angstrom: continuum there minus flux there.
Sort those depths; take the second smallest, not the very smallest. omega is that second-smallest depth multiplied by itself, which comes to 0.19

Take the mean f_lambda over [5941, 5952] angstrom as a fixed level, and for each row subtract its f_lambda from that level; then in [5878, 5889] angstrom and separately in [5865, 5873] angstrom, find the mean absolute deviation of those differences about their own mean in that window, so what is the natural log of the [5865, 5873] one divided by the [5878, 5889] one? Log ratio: -0.33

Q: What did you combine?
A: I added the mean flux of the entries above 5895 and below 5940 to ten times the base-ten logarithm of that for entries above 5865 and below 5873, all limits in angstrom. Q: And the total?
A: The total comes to 8.29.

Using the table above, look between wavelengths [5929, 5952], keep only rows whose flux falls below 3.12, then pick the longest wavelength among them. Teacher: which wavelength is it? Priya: 5949.87 angstrom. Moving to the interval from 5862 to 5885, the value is 5879.05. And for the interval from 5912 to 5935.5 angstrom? 5927.99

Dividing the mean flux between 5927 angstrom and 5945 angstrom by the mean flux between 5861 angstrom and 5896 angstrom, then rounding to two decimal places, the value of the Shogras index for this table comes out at 1.08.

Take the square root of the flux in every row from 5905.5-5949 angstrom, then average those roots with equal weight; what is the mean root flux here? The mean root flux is 1.81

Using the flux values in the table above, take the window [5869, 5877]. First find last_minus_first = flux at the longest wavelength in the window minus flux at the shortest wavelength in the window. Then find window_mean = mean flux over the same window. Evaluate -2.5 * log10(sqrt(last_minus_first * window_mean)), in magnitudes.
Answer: 0.0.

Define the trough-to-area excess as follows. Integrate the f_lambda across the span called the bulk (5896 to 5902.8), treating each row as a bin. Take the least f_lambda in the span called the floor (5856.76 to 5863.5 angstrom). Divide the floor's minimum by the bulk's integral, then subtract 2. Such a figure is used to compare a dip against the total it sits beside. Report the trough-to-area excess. -1.865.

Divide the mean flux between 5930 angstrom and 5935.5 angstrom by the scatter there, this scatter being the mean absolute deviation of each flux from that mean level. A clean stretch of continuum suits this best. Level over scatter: 15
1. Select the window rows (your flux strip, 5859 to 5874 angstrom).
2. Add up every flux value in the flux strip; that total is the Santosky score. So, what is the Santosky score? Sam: 33.7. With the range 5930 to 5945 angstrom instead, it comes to 36.2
